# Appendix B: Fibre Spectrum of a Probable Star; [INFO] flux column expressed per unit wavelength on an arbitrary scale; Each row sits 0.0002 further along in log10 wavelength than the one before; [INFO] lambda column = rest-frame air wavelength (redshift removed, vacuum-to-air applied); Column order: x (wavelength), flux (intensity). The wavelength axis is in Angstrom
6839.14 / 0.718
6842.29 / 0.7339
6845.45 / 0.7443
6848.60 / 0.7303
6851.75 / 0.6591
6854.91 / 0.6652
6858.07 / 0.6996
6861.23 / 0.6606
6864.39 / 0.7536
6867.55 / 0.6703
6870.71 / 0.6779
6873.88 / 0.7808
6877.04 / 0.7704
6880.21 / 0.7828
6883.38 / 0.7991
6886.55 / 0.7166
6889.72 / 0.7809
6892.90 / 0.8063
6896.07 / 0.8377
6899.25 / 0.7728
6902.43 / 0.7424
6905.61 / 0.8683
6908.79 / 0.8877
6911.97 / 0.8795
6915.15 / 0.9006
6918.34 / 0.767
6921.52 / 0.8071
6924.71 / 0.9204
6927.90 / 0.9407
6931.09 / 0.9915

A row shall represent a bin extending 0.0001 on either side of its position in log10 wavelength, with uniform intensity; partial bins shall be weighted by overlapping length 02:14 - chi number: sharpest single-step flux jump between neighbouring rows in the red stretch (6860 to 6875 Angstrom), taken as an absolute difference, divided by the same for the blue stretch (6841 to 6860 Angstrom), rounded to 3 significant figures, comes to 1.45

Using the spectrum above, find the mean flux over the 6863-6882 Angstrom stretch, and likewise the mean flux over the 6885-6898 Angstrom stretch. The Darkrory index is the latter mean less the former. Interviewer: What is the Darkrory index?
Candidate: 0.05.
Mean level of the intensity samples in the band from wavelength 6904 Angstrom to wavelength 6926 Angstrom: 0.86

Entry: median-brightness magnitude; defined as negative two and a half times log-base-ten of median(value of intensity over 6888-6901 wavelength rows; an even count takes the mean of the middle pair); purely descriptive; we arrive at 0.25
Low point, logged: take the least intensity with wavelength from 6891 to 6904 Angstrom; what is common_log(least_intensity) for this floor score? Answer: -0.129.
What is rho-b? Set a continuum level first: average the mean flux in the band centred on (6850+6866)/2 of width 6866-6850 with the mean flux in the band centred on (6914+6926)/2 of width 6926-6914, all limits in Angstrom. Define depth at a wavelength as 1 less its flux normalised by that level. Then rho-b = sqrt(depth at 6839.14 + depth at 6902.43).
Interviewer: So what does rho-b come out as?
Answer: 0.31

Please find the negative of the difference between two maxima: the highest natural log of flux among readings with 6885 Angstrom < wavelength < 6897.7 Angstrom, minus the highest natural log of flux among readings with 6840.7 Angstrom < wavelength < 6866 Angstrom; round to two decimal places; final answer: -0.11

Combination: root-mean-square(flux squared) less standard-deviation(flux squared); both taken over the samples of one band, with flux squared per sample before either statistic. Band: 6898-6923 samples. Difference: 0.60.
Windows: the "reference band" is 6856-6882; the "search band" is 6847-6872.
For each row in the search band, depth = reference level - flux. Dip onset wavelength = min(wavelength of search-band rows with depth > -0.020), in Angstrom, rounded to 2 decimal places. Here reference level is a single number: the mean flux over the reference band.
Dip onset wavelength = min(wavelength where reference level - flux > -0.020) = 6848.60 Angstrom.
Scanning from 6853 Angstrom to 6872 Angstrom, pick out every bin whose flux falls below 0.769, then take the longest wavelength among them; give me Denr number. 6870.71 Angstrom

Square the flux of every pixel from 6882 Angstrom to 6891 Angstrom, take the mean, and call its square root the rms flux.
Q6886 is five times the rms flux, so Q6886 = 3.83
